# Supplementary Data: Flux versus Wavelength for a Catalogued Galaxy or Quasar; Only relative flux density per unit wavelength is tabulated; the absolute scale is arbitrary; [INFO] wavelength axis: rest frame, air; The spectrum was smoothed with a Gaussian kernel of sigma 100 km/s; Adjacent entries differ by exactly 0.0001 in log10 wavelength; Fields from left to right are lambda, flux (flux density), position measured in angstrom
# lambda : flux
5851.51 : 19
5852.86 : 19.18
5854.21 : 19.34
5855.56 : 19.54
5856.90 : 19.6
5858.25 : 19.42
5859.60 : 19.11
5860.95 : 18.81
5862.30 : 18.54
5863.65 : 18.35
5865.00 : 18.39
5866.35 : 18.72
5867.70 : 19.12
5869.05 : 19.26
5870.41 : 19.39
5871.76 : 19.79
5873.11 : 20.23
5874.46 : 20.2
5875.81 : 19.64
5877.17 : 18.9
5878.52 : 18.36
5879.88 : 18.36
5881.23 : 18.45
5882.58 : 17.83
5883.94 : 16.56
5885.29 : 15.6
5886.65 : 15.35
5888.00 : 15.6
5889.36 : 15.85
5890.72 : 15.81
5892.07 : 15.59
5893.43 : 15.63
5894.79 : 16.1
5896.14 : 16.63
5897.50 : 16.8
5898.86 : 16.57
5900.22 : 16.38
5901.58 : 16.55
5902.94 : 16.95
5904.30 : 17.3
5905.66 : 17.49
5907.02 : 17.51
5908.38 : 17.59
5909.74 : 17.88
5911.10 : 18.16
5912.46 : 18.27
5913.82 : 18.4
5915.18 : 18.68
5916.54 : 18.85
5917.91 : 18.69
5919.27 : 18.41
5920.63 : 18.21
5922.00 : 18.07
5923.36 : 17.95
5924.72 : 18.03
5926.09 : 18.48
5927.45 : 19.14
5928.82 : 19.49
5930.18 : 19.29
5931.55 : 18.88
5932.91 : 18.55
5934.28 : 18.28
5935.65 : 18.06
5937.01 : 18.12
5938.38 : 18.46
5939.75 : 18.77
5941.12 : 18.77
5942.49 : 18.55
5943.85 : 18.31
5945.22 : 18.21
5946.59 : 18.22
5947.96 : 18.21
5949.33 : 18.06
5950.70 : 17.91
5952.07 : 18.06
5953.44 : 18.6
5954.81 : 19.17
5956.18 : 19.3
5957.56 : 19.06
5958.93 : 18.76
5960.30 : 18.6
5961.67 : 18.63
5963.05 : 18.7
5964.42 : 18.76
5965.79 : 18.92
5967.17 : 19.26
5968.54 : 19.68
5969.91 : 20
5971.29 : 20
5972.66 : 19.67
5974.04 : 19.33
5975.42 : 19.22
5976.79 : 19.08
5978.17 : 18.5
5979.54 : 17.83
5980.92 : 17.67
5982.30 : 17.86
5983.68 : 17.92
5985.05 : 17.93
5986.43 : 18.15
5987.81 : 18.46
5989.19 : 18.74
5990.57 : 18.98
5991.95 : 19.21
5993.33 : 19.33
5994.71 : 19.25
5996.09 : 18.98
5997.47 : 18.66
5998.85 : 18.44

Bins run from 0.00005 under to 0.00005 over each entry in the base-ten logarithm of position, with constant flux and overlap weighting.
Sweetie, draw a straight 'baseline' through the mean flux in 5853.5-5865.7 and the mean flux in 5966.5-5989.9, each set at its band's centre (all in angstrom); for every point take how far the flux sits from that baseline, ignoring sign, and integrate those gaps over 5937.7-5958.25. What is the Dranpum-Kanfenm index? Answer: 10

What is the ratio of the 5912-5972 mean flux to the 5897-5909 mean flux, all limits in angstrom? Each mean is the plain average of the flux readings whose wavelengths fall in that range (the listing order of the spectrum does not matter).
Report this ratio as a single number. 1.10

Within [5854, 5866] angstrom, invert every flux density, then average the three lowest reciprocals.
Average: 0.0512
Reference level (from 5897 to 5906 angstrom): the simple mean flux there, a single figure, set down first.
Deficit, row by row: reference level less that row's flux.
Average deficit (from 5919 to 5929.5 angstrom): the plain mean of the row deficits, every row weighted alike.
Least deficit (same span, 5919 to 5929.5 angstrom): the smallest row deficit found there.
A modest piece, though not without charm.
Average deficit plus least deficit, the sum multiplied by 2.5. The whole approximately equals -11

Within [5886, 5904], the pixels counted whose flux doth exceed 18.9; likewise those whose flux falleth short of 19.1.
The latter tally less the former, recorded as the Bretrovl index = 13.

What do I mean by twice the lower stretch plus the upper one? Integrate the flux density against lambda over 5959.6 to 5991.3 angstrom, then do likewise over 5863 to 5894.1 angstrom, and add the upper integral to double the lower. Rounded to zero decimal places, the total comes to 1707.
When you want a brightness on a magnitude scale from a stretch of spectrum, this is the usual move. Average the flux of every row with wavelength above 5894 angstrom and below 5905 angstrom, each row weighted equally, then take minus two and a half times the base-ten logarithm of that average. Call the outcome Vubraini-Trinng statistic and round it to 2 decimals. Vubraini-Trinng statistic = -3.05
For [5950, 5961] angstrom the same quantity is -3.18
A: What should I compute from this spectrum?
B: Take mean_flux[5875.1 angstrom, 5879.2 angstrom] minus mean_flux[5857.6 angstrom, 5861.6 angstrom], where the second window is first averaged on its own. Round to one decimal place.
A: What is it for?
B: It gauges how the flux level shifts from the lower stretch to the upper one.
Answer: -0.1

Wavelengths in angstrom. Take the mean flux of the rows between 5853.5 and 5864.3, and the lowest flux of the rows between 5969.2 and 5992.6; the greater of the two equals 19.1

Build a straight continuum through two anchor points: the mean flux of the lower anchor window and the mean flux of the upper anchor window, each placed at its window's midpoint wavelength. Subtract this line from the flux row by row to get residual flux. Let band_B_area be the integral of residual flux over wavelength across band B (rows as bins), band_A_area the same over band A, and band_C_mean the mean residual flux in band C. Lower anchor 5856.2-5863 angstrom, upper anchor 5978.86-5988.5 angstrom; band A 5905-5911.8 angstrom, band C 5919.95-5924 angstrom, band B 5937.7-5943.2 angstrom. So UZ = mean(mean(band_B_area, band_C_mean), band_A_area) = -2.9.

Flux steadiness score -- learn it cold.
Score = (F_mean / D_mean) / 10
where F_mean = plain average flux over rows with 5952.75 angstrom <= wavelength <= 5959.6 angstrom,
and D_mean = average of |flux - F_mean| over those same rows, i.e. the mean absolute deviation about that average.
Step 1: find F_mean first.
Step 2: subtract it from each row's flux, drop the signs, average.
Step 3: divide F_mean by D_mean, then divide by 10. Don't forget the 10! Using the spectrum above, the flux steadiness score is 8.0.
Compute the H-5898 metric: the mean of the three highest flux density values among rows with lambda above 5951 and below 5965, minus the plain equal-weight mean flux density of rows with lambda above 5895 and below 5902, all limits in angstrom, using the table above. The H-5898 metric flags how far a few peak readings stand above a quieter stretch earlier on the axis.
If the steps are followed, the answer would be 2.6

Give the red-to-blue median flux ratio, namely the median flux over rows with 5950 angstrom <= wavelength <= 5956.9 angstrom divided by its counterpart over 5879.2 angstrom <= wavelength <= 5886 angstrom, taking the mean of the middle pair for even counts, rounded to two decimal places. 1.04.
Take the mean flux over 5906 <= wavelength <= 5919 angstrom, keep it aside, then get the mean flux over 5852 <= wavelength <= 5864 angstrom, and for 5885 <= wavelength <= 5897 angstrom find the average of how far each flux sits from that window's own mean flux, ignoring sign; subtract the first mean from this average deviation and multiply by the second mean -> -343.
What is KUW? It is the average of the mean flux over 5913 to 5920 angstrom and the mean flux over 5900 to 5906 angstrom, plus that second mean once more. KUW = 35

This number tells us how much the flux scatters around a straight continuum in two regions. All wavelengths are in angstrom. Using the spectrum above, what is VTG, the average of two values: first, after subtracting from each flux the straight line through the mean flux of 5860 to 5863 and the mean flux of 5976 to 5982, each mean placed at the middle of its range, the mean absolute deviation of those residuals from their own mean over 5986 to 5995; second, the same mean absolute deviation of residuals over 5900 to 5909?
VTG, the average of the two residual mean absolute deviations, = 0.40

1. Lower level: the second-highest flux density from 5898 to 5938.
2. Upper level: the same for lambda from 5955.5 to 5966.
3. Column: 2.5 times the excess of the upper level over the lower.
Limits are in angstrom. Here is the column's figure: -1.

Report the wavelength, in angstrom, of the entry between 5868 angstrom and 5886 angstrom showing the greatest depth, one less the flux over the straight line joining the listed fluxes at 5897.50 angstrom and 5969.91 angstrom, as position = 5885.29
